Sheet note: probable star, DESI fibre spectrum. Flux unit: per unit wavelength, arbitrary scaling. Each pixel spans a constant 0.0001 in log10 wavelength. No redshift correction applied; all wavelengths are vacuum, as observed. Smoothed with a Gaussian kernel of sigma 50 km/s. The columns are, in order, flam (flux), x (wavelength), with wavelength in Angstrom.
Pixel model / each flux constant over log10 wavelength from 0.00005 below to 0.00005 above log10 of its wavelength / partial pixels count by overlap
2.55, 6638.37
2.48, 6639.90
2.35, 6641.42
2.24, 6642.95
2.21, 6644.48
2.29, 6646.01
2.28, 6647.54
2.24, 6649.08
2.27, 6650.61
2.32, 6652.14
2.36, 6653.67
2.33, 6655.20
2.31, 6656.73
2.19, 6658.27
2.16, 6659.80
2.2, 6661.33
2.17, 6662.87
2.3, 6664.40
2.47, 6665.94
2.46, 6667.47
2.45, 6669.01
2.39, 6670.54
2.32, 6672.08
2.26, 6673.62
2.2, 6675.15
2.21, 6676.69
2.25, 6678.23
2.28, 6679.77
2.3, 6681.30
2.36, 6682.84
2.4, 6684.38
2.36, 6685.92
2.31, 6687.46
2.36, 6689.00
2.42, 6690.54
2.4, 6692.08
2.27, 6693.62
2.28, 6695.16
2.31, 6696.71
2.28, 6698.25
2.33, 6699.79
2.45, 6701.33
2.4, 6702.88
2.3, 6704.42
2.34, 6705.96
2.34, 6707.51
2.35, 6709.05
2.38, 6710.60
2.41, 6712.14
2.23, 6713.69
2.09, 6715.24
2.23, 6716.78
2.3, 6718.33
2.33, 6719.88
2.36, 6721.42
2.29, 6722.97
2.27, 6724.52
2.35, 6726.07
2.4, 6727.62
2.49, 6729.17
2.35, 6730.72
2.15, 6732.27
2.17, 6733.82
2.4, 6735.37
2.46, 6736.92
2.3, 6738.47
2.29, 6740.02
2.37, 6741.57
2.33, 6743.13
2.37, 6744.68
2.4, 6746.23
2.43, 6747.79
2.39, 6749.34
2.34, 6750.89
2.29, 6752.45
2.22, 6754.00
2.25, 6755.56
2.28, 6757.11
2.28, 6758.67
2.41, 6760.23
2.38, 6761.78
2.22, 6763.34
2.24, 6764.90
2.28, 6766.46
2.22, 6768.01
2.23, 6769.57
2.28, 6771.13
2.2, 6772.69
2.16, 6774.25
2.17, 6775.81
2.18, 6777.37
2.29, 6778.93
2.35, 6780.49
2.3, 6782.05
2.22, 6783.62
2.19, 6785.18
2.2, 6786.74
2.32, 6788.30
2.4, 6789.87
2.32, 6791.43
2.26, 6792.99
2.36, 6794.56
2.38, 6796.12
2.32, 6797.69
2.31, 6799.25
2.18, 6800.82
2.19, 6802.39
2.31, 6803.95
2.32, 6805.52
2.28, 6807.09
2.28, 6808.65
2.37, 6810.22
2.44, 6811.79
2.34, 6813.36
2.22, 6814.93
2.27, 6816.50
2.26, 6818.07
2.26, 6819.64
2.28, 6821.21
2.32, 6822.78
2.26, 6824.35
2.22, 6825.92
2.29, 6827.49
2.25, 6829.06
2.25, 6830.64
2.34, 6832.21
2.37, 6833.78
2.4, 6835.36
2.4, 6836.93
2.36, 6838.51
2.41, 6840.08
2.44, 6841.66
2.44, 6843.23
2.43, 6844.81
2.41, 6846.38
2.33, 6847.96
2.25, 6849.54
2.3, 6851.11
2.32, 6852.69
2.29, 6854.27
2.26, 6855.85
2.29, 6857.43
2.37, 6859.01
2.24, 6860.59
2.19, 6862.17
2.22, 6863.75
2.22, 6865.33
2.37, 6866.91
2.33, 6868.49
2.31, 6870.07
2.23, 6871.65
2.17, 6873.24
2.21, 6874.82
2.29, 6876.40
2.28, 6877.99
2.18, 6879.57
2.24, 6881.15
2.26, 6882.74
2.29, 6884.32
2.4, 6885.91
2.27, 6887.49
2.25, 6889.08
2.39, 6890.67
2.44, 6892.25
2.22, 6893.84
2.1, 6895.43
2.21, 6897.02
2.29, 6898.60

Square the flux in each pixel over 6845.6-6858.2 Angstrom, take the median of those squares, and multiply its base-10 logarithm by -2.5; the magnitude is -1.80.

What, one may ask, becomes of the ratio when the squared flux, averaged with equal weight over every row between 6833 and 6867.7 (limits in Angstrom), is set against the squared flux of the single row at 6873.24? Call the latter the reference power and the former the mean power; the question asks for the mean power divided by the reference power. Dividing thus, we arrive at 1.156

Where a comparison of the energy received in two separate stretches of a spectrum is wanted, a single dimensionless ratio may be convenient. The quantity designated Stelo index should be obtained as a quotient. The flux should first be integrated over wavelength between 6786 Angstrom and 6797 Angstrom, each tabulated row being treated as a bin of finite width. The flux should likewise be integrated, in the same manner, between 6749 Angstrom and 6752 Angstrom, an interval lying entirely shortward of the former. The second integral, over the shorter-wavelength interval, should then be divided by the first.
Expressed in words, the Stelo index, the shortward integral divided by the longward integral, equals 0.3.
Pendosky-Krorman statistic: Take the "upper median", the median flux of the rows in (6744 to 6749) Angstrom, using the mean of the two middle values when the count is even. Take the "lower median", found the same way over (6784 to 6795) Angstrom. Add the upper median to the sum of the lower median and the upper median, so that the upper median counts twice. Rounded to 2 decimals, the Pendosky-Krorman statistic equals 7.12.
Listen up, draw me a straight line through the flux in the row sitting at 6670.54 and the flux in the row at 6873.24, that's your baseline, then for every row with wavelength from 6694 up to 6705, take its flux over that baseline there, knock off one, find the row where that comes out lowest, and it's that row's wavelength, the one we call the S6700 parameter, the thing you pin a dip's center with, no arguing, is 6695.16 Angstrom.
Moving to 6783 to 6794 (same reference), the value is 6785.18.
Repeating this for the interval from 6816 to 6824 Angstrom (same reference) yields 6818.07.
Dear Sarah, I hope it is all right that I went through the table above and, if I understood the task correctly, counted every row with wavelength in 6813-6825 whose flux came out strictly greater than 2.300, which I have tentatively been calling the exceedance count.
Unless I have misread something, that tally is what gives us 2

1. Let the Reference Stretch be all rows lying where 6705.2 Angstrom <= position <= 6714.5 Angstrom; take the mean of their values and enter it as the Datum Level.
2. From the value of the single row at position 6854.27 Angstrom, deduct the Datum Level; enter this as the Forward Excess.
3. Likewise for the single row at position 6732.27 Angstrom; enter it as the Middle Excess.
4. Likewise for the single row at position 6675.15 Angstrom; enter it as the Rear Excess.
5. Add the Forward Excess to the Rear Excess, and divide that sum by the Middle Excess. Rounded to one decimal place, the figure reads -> 1.0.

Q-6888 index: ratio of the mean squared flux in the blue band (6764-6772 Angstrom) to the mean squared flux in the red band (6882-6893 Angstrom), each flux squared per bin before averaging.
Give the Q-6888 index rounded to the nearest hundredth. 0.93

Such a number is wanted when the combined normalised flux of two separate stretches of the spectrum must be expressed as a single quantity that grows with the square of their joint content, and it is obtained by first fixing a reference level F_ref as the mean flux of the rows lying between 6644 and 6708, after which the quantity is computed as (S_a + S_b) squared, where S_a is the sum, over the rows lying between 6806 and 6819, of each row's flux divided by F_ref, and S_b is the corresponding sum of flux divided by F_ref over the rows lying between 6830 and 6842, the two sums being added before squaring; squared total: 262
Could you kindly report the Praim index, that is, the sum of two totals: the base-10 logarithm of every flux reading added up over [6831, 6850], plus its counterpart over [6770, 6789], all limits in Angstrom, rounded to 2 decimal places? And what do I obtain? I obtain 8.72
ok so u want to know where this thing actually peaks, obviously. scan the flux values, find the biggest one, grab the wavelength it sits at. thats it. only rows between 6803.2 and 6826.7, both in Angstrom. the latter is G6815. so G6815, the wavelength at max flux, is 6811.79 Angstrom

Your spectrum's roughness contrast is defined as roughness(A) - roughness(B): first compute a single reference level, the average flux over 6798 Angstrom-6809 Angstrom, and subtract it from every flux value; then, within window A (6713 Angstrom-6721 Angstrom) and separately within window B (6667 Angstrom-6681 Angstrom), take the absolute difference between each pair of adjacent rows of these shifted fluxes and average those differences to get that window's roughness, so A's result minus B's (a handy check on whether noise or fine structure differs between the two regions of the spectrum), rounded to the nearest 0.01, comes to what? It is 0.05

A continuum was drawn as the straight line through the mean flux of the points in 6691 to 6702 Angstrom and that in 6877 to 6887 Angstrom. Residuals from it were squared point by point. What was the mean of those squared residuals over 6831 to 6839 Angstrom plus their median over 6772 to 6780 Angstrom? 0.024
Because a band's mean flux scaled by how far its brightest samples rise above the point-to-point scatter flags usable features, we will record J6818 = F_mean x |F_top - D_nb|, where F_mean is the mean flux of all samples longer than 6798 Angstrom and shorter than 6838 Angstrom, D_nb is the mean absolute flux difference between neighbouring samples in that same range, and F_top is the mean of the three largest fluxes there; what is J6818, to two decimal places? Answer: 5.43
